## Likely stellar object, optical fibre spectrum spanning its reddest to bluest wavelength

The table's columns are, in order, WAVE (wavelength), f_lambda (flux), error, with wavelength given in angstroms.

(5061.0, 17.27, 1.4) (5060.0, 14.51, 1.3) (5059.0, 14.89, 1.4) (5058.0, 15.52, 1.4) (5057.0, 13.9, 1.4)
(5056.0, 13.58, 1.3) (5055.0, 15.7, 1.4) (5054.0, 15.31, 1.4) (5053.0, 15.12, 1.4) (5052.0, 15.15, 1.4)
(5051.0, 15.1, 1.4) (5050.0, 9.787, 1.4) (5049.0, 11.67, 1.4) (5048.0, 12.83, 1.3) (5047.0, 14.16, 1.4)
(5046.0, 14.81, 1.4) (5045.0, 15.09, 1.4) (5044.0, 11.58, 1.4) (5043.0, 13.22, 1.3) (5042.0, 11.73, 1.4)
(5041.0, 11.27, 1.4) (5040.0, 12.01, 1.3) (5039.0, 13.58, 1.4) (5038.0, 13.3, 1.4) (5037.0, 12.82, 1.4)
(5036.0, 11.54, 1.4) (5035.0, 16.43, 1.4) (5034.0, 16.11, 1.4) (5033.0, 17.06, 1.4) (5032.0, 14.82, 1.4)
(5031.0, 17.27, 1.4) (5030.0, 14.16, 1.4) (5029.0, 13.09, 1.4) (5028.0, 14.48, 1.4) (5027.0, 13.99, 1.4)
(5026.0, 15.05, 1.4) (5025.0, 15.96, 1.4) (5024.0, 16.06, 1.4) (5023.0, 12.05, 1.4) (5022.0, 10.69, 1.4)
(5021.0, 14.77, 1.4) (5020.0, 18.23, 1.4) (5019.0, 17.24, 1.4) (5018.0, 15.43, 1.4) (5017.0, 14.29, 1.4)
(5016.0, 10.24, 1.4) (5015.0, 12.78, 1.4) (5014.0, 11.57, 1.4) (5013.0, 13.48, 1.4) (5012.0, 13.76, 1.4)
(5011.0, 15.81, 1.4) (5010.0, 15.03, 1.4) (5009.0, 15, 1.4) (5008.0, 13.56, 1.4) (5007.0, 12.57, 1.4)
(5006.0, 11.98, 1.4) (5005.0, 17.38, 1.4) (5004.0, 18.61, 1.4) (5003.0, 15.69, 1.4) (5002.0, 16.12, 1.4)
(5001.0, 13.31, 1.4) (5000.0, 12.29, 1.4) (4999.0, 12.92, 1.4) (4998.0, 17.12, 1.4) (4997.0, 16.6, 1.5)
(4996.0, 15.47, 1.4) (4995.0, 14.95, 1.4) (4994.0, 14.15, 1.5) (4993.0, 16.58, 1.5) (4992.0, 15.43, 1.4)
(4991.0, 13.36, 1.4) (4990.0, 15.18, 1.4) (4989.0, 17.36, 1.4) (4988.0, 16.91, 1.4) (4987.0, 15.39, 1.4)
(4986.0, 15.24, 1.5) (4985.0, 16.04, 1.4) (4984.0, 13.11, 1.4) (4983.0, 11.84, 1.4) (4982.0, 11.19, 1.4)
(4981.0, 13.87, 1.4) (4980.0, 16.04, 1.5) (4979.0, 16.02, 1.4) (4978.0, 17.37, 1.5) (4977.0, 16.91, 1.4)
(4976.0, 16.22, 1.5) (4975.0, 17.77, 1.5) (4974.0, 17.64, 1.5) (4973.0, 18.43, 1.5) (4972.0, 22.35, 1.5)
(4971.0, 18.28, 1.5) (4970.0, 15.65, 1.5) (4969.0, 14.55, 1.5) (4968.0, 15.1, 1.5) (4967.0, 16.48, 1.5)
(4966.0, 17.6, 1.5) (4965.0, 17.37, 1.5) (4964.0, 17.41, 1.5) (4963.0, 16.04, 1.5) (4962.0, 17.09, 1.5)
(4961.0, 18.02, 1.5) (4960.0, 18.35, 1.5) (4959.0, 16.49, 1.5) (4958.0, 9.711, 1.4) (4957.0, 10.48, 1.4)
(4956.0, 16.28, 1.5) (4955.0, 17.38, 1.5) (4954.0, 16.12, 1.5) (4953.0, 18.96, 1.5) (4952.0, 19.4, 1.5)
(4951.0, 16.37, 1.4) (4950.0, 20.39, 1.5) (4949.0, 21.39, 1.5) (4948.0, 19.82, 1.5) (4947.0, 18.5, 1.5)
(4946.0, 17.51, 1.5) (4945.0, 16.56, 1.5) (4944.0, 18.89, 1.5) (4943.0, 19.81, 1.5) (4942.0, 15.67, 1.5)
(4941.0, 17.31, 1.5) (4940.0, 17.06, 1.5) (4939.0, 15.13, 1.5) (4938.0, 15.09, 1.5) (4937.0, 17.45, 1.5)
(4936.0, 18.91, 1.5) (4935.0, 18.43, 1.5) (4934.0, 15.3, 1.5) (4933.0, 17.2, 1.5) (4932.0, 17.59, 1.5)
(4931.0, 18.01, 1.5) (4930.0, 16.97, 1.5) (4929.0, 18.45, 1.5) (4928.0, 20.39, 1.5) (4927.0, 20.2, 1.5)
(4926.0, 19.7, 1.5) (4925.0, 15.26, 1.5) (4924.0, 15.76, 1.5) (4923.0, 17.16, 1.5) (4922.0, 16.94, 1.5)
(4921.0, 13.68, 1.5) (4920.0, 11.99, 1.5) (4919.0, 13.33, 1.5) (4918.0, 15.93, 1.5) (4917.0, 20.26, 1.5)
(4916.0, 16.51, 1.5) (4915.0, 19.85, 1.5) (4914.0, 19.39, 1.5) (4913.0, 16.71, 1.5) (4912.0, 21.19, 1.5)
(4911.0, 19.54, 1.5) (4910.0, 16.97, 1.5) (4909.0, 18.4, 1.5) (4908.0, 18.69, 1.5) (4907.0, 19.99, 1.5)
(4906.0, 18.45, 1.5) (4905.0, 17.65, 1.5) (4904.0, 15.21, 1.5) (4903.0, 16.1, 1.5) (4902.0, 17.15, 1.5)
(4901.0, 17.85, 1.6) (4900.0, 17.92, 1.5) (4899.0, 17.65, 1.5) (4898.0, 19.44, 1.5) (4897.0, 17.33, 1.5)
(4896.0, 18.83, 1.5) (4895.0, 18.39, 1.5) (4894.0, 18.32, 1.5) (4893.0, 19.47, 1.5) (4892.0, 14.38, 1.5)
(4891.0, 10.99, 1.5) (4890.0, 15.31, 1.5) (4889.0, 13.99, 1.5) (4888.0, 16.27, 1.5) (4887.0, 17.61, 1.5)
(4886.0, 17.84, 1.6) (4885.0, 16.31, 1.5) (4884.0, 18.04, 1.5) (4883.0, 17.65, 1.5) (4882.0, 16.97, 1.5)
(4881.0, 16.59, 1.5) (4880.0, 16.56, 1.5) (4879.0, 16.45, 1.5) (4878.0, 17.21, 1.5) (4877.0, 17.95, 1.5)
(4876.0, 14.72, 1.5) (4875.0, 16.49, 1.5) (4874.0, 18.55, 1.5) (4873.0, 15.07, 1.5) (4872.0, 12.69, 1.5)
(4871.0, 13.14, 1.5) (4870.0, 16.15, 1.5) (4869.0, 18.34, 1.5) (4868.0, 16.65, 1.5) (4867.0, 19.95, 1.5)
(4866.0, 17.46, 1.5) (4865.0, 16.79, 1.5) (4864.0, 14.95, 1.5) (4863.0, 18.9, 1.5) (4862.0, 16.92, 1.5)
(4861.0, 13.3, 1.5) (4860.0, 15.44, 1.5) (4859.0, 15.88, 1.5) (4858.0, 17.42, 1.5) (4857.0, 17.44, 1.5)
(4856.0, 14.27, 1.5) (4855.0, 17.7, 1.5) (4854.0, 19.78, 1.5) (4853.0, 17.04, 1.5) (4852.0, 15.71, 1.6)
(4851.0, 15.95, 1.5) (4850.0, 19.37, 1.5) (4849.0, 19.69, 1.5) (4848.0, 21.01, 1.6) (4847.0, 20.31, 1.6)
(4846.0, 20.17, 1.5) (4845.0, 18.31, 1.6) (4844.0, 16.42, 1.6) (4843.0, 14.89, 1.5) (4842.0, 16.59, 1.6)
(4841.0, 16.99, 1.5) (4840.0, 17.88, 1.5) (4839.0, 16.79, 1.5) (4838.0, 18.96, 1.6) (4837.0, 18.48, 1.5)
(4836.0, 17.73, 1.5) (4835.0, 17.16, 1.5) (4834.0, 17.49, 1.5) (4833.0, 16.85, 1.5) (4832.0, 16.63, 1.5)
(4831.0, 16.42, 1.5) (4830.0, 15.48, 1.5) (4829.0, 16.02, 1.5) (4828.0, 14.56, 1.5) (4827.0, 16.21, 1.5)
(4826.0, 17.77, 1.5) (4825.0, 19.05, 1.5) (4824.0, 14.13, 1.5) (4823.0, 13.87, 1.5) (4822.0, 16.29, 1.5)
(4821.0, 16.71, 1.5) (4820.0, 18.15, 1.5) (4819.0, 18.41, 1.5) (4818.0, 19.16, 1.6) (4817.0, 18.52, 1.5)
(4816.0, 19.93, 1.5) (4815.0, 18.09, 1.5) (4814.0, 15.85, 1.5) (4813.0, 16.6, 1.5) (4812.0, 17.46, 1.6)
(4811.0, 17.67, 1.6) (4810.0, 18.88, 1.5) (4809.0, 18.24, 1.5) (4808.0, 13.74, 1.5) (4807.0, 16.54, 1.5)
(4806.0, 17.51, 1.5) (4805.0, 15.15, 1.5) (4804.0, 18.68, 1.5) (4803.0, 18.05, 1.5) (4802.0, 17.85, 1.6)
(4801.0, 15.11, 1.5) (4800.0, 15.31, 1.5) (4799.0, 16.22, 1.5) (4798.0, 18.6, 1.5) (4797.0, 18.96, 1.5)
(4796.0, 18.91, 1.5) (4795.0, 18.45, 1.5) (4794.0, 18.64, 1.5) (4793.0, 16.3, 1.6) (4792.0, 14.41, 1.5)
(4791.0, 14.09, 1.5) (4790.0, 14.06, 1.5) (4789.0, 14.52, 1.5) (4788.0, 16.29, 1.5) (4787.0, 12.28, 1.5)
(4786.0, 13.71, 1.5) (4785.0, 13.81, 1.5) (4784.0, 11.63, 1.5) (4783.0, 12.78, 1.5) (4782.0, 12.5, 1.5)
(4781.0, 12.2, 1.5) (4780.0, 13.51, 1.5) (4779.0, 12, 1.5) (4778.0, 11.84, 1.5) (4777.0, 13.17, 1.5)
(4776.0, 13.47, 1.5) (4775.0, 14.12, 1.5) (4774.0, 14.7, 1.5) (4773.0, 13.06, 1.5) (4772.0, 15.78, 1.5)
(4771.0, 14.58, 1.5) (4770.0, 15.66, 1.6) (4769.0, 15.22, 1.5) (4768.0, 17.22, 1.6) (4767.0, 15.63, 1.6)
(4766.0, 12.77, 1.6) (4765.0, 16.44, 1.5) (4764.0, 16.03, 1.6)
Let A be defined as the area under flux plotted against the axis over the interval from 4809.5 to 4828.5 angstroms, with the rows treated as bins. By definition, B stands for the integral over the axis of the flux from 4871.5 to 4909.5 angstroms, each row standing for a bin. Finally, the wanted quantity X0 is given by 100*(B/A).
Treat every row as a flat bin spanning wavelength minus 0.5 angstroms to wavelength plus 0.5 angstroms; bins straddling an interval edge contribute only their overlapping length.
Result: 197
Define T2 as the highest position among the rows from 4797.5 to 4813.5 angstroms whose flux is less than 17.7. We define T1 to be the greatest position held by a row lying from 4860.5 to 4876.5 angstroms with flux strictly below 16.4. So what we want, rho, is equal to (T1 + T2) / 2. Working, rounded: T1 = 4876.0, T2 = 4813.0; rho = 4844.5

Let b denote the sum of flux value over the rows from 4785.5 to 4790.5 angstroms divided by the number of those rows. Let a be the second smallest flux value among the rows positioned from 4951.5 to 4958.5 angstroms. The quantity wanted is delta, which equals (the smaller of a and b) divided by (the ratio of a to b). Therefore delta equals 14.2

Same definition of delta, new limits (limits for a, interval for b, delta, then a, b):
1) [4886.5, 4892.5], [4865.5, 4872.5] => 16.3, 13.99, 16.3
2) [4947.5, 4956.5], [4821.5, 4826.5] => 16.2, 16.28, 16.2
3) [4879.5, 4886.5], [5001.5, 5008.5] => 13.8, 16.56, 15.1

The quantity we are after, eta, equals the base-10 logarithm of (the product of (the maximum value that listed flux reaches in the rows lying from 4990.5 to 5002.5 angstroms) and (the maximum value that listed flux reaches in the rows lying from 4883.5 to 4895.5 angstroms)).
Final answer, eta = 2.523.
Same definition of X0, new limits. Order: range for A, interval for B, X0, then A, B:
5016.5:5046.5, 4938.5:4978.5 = 161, 428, 688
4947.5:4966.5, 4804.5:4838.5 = 179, 325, 580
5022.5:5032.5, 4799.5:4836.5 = 427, 147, 627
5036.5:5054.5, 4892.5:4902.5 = 76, 239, 182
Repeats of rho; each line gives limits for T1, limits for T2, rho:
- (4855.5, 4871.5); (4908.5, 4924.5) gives 4897.5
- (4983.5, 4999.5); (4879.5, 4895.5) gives 4945.5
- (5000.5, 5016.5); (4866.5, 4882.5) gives 4949.0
